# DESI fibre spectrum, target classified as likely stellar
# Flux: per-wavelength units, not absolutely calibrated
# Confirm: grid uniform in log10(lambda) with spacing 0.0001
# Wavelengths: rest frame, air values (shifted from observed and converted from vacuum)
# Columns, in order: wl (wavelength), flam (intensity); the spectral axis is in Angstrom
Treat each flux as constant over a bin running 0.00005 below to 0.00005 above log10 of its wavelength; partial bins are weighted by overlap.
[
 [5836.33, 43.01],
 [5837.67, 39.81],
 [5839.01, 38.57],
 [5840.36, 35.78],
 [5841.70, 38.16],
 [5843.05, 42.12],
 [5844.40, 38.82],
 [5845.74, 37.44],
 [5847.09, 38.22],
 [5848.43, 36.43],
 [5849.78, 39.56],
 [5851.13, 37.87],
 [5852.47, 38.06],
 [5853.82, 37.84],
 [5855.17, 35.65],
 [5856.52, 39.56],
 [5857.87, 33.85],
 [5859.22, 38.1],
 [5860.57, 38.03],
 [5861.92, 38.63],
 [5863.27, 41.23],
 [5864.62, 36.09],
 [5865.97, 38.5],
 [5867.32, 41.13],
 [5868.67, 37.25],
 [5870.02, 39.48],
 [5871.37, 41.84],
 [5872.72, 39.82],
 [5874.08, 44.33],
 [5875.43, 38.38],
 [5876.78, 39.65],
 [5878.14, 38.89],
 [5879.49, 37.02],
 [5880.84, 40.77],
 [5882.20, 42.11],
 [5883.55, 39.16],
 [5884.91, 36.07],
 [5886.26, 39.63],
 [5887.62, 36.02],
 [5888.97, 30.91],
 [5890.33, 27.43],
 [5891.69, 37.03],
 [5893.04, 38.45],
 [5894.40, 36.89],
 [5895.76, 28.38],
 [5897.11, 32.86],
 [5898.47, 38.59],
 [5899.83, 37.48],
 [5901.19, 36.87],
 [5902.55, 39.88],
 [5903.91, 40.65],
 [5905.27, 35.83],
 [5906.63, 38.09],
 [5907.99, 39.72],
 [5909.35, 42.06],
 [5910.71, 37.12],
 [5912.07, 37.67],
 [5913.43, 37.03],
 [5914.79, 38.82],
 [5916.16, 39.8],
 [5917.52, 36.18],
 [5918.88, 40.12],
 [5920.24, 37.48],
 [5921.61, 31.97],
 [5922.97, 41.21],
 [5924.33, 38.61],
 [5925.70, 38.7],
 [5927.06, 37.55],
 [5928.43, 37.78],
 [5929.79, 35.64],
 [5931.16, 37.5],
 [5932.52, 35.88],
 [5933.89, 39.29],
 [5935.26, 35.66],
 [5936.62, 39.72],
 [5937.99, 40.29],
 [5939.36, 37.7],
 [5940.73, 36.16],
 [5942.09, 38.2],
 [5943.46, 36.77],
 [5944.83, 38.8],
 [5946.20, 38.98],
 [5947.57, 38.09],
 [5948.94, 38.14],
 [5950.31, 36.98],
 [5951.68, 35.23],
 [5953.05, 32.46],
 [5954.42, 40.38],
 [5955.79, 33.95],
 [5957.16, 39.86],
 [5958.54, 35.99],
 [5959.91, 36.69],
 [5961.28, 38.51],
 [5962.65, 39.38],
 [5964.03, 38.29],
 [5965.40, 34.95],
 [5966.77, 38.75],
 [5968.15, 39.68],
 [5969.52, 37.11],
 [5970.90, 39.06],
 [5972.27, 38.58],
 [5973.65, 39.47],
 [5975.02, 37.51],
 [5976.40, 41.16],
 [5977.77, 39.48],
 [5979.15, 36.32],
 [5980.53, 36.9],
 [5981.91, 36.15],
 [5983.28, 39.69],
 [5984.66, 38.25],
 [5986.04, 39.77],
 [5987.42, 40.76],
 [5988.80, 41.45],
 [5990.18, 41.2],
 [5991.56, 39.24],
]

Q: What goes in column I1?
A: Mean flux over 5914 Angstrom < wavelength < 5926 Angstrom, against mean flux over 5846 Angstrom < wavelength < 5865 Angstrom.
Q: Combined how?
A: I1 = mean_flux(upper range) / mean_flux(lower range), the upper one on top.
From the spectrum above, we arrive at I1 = 1.01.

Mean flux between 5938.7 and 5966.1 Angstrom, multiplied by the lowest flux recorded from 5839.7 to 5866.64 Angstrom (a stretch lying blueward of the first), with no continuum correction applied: 1262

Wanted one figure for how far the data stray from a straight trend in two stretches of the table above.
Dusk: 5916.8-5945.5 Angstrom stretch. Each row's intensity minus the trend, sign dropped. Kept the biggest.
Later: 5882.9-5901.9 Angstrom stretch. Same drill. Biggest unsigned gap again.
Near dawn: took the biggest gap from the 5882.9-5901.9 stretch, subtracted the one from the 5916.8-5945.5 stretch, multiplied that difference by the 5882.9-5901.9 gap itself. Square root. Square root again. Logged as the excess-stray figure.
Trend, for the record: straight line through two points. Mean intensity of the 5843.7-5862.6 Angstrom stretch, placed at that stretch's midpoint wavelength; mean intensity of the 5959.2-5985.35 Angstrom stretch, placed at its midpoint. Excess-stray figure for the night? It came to 2.6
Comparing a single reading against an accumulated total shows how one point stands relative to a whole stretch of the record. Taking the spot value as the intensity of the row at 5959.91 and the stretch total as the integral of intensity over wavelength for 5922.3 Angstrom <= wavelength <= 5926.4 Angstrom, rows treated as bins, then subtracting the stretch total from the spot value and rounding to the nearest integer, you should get -125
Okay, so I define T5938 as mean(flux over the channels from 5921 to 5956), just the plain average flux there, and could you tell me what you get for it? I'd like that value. 37.4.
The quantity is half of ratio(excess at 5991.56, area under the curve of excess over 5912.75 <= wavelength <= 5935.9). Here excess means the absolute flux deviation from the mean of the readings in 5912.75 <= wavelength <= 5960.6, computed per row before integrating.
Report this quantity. 0.0232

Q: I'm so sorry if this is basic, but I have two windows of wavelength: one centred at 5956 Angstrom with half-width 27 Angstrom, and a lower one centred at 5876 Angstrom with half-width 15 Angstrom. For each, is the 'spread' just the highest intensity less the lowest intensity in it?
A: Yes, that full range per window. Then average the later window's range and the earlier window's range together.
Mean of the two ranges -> 12.8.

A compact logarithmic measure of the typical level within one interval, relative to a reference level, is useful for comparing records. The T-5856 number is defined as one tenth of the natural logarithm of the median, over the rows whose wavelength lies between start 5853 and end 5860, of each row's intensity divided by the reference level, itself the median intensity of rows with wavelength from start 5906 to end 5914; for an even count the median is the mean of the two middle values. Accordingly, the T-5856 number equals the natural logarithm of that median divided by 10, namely -0.0001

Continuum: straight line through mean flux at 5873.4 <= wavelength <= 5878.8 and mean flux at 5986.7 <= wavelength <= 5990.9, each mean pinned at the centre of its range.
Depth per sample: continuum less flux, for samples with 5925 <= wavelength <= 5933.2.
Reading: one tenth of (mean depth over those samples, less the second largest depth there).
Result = -0.13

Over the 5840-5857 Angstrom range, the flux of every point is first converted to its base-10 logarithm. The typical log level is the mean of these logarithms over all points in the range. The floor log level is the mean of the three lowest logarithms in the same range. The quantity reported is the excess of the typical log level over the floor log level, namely 0.025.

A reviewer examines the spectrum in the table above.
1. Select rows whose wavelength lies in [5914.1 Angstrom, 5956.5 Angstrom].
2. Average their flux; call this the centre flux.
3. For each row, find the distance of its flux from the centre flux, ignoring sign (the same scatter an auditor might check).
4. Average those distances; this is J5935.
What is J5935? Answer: 1.70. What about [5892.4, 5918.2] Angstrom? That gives 1.98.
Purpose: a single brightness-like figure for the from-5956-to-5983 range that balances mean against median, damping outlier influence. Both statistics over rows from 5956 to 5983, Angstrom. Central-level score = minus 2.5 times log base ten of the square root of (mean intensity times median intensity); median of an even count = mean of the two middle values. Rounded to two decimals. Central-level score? -3.96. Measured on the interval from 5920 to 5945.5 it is -3.94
